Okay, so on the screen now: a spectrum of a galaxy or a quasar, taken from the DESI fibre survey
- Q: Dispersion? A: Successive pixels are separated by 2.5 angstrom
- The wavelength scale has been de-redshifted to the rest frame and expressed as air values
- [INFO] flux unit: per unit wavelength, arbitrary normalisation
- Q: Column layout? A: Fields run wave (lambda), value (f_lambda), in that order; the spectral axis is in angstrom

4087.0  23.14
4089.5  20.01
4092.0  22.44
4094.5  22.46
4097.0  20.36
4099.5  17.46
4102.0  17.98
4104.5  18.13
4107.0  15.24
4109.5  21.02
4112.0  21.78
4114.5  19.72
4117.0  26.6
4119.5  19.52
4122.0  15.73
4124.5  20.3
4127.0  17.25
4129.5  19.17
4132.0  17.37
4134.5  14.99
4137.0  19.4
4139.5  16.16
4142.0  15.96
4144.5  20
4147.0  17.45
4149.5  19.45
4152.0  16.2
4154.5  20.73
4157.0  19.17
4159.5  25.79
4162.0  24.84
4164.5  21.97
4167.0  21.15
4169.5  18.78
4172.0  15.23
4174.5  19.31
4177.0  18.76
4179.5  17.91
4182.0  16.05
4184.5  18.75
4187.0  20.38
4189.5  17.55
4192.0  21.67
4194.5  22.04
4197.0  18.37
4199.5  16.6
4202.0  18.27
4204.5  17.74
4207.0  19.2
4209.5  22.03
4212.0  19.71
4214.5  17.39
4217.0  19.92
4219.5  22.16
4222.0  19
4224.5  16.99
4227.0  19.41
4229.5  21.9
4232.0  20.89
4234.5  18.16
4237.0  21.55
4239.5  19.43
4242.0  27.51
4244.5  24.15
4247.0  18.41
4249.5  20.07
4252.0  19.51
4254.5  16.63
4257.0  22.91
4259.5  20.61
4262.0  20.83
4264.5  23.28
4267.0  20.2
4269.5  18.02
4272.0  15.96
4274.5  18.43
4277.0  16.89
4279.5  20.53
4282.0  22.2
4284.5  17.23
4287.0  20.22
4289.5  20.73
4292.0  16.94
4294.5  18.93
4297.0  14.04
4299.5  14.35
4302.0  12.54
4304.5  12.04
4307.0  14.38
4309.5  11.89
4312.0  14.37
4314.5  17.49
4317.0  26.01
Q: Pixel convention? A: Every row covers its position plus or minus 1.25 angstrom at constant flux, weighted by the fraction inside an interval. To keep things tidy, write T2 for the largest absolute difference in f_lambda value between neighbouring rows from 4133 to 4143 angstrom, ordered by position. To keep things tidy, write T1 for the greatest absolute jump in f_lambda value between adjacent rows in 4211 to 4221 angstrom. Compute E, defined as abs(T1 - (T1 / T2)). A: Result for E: 2.0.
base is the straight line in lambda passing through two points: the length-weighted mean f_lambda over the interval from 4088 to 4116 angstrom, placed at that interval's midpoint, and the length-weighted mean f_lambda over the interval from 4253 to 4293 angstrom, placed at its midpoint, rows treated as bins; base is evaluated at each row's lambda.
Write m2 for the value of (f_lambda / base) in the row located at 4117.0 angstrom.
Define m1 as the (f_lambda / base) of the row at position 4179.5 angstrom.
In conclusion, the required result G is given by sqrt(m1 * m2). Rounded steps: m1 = 0.91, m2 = 1.35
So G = 1.11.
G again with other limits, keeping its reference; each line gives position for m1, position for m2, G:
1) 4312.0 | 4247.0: 0.83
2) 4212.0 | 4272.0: 0.91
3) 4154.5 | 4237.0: 1.08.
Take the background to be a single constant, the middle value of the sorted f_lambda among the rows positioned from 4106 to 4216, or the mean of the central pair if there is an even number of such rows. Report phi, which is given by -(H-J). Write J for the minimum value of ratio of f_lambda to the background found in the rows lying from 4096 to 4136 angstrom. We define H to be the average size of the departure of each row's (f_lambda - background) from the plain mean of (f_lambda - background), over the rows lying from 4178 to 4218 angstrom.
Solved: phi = -0.7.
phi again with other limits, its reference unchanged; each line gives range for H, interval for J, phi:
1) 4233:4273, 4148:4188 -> -1.4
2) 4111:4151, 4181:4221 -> -1.3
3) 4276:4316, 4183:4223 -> -1.9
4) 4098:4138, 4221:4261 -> -1.2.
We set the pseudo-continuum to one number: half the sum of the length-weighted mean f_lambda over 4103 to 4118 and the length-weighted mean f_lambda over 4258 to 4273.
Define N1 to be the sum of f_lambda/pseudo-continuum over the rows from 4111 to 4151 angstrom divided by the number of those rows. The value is 0.94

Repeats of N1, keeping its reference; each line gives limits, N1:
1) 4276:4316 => 0.82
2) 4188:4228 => 0.96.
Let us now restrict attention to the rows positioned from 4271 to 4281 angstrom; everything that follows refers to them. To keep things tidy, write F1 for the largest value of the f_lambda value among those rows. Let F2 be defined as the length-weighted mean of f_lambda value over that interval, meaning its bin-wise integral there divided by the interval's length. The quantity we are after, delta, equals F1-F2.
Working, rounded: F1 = 20.53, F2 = 18.1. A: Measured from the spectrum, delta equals 2.4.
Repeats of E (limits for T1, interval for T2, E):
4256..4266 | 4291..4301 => 1.9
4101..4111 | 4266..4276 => 3.4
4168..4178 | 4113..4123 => 3.5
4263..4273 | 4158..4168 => 2.0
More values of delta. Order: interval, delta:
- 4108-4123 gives 5.9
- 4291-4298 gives 2.2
